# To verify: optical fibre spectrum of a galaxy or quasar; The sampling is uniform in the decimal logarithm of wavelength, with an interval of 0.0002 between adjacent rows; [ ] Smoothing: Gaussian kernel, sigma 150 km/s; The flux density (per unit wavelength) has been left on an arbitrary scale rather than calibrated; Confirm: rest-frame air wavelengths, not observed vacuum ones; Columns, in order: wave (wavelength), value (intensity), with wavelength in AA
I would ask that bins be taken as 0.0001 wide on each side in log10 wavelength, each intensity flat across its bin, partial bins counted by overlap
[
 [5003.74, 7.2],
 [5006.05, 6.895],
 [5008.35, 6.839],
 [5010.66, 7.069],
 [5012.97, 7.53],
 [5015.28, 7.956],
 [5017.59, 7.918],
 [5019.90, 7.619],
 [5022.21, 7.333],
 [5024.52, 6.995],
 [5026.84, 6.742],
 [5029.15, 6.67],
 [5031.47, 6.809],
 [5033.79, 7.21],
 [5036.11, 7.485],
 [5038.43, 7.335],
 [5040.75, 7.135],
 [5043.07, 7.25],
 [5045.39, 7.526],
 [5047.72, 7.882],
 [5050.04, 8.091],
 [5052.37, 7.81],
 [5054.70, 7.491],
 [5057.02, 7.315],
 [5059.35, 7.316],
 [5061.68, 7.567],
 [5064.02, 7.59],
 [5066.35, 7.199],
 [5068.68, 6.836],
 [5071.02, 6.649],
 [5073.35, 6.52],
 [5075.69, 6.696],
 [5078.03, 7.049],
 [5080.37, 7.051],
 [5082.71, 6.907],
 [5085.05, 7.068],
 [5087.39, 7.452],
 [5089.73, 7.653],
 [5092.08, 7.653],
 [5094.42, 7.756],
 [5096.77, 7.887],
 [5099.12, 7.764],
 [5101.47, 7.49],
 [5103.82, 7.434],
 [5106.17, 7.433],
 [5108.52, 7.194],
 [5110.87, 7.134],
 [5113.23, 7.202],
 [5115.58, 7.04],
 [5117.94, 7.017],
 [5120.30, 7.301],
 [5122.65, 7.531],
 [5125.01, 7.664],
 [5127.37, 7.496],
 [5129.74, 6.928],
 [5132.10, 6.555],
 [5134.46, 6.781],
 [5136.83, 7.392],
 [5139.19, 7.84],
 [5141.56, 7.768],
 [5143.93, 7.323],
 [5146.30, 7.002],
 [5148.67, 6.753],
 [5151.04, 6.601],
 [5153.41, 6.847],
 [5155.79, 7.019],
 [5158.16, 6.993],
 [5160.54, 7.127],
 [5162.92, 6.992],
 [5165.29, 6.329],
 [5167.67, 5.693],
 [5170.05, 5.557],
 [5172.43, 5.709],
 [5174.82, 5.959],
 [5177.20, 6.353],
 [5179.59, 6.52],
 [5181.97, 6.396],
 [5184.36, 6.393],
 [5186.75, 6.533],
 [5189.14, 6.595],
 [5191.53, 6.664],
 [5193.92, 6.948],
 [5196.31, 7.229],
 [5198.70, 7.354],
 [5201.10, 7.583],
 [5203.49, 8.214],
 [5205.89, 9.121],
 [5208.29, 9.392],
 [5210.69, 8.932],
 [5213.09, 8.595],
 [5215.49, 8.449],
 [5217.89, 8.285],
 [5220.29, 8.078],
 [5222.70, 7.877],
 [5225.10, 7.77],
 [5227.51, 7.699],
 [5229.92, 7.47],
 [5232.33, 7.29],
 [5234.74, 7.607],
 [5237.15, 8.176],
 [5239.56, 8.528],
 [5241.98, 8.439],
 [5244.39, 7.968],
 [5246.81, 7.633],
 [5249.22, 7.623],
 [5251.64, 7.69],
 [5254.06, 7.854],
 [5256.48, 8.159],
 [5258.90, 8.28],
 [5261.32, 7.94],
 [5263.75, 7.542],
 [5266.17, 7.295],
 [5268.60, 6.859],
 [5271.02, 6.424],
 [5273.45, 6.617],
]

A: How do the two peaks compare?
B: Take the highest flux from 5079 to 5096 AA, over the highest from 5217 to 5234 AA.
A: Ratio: 0.94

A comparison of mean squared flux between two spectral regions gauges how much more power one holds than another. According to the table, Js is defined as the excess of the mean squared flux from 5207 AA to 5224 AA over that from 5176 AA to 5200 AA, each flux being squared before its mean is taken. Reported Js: 28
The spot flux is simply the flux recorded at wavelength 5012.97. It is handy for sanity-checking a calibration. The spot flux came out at 7.53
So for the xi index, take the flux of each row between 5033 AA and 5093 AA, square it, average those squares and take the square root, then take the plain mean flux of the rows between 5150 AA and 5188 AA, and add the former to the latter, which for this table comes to 13.7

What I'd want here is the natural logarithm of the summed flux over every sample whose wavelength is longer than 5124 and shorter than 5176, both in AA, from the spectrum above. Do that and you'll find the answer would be 5.0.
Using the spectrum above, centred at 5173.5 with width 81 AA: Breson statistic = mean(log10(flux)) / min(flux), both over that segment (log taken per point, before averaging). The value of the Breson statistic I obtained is 0.152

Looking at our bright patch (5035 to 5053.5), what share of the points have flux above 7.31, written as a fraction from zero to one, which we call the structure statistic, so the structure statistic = 0.75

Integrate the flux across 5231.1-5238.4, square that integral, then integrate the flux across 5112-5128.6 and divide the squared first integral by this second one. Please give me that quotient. 26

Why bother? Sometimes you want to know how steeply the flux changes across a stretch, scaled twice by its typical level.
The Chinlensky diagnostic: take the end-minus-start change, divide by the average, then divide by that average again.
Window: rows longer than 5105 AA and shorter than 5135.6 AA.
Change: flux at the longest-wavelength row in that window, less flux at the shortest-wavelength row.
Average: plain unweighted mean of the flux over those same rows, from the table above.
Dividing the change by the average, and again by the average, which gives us -0.013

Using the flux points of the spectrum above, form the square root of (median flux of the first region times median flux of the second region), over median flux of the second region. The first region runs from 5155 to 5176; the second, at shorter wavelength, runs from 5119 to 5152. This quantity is 0.93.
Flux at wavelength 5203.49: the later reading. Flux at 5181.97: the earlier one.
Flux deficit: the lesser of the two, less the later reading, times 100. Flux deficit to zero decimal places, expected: -182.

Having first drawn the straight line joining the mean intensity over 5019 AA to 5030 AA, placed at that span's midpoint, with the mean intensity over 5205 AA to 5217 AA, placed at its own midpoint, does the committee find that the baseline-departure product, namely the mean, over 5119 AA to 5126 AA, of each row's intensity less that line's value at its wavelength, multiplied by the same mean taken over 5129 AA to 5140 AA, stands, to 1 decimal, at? 0.6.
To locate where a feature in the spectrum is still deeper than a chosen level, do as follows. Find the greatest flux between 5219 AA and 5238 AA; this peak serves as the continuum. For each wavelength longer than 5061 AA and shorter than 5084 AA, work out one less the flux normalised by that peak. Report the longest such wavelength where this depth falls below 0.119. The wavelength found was 5064.02 AA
